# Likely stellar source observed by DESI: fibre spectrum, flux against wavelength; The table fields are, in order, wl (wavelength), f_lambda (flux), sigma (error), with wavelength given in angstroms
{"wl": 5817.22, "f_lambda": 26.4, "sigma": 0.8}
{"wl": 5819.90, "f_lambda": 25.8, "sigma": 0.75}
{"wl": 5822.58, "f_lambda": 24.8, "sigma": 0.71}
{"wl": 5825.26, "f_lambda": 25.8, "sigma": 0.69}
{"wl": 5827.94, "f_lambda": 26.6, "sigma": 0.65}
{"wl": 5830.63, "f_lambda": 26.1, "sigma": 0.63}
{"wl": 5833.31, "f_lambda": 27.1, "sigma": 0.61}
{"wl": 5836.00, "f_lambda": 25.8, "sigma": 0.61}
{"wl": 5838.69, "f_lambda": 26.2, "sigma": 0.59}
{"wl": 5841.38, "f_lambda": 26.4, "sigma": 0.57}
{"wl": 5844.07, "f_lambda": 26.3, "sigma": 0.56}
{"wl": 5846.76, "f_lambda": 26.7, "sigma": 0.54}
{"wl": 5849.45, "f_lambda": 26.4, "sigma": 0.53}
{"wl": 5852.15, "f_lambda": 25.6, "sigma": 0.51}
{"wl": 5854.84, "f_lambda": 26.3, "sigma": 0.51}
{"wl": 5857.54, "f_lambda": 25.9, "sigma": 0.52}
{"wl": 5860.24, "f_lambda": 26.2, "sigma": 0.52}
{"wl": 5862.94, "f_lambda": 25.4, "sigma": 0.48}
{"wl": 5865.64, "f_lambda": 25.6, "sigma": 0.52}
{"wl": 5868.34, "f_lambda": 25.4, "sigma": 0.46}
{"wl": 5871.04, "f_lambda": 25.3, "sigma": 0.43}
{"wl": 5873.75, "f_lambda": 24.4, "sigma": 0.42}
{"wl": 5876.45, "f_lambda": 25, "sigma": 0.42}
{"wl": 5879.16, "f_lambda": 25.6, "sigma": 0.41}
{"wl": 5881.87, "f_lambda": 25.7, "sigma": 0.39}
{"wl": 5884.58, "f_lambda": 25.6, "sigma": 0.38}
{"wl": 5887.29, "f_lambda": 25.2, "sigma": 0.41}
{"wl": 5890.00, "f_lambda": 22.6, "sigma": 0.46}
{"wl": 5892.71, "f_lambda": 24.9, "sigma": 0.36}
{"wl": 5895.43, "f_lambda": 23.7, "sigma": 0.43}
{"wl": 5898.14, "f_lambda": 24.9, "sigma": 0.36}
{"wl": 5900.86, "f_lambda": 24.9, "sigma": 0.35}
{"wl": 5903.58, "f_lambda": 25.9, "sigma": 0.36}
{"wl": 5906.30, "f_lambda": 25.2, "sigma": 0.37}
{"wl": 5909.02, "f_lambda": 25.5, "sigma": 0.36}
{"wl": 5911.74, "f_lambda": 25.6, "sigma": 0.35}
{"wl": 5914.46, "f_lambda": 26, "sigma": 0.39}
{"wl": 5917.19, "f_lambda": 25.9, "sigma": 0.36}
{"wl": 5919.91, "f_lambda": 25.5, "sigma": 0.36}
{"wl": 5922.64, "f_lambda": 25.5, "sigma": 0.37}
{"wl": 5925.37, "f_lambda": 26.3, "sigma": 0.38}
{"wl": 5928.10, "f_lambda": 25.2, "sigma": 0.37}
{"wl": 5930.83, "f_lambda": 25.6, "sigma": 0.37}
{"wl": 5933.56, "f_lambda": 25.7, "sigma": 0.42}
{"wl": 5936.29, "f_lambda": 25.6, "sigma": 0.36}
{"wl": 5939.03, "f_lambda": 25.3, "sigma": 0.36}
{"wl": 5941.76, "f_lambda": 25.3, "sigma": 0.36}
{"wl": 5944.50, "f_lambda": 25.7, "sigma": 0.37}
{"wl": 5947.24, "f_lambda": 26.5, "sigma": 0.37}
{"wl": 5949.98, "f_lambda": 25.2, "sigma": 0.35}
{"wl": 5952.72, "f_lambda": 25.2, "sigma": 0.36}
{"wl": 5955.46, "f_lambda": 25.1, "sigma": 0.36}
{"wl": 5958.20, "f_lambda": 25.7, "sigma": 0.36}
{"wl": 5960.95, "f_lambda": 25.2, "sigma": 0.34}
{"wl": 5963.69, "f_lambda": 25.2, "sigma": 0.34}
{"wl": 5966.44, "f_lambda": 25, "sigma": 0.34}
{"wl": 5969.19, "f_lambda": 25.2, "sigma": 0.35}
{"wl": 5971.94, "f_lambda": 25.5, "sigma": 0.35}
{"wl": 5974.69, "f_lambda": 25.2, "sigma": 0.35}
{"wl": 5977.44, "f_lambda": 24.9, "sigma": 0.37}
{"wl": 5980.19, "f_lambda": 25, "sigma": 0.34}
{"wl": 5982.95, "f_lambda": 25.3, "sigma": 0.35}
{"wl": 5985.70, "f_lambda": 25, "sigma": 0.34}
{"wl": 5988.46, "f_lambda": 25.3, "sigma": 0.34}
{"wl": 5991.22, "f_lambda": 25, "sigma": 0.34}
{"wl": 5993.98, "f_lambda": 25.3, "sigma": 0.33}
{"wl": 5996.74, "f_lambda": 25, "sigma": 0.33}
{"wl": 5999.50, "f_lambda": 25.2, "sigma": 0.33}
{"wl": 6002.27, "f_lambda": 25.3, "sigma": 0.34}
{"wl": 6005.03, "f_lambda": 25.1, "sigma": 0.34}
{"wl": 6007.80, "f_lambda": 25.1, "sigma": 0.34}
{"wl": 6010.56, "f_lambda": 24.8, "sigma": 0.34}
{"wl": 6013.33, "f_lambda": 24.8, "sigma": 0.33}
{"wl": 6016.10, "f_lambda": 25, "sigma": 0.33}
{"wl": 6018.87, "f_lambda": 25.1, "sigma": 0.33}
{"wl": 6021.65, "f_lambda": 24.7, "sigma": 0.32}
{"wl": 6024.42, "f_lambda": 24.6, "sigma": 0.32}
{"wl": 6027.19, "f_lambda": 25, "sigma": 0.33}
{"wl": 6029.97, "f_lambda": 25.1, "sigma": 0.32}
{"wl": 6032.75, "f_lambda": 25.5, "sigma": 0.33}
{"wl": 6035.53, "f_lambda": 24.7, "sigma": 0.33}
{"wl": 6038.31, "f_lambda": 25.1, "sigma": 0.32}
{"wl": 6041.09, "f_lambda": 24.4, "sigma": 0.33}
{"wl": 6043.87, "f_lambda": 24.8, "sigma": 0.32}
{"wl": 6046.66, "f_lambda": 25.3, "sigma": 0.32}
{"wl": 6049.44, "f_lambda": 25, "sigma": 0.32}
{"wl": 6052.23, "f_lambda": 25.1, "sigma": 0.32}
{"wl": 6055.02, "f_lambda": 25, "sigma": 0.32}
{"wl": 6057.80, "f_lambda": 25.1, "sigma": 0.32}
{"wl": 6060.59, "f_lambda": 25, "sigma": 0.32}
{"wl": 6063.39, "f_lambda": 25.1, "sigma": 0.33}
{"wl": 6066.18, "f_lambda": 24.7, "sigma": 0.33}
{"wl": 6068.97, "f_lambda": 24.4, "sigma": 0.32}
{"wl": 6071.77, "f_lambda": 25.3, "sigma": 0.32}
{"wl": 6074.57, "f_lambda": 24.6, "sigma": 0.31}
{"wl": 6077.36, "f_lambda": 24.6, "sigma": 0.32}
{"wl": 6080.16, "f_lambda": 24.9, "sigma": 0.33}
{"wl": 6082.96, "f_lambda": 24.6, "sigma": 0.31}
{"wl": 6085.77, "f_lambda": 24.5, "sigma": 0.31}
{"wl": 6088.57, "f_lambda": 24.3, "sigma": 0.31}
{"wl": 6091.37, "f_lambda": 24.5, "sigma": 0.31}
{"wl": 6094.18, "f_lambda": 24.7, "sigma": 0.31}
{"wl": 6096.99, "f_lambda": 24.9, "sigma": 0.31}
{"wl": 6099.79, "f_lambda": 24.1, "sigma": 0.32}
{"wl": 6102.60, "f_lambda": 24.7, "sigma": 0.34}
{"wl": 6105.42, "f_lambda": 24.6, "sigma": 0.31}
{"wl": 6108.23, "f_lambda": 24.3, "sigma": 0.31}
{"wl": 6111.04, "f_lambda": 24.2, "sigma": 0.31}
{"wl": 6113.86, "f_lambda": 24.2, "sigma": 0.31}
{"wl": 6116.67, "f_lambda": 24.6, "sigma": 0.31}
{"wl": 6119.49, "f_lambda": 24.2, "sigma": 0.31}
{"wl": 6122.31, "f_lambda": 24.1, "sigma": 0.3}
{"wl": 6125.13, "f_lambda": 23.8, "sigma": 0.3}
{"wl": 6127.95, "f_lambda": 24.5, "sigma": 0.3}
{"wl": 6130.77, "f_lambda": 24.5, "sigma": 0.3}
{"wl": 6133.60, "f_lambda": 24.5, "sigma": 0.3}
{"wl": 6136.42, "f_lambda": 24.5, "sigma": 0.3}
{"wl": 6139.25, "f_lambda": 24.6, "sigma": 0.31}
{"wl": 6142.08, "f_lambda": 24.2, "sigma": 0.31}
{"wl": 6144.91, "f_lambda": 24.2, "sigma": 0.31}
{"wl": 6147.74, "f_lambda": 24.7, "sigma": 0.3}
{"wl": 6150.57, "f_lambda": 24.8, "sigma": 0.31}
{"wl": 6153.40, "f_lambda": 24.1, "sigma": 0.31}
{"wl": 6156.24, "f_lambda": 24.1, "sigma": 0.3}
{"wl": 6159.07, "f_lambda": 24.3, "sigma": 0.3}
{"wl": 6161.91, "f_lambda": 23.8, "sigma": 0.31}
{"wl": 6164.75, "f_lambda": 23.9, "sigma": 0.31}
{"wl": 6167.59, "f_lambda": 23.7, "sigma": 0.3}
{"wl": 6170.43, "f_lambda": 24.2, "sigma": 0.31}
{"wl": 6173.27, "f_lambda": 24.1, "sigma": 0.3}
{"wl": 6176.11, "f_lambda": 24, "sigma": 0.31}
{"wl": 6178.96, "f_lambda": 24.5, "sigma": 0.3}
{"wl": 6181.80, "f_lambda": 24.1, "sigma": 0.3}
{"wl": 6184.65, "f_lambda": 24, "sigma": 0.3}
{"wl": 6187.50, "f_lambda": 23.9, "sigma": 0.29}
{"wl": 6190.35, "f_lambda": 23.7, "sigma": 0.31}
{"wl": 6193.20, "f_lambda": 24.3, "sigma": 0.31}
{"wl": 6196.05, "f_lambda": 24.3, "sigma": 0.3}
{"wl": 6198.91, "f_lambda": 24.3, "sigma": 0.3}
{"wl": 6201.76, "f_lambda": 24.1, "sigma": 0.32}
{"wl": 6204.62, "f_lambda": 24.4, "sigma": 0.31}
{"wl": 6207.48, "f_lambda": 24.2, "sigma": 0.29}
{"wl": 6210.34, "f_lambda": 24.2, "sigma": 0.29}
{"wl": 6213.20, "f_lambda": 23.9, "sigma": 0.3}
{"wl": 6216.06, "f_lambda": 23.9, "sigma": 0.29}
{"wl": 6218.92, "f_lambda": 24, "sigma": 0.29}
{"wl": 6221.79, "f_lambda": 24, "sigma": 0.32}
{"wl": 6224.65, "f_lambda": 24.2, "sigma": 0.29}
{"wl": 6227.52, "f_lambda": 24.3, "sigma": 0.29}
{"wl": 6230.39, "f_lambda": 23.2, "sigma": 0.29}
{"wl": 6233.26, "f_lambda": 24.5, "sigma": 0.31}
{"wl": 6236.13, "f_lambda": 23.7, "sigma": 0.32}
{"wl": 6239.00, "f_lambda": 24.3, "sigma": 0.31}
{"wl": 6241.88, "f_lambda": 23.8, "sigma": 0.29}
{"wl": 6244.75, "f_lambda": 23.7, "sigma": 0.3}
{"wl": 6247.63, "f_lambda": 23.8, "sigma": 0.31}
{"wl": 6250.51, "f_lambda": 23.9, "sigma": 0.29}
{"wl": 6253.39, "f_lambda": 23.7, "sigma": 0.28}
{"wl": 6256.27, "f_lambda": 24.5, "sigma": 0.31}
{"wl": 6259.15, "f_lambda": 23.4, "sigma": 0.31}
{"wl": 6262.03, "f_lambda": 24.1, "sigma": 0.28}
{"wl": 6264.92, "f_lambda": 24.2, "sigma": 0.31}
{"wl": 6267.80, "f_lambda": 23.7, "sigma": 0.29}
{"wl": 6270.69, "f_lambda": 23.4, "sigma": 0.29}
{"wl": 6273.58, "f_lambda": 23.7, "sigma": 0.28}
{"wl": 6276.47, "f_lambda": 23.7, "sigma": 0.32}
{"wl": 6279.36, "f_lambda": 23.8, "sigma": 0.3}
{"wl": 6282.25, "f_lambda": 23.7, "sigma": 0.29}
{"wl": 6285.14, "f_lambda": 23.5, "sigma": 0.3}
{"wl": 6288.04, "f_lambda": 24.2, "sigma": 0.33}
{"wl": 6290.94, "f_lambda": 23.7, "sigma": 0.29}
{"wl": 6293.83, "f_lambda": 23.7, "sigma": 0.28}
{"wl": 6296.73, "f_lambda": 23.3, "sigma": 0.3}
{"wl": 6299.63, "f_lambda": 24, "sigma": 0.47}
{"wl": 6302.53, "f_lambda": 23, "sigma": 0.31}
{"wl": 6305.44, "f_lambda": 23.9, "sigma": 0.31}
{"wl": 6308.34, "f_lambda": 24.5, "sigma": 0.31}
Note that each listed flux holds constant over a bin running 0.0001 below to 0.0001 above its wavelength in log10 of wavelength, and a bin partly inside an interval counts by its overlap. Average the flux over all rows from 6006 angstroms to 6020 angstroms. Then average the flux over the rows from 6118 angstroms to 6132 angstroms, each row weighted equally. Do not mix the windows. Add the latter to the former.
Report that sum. 49.2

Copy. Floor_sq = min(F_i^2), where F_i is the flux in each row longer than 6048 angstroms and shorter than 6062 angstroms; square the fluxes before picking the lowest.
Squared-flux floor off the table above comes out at 625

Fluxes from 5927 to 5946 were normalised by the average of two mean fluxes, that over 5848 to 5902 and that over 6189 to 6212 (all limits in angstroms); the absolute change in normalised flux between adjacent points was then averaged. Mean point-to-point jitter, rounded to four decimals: 0.0088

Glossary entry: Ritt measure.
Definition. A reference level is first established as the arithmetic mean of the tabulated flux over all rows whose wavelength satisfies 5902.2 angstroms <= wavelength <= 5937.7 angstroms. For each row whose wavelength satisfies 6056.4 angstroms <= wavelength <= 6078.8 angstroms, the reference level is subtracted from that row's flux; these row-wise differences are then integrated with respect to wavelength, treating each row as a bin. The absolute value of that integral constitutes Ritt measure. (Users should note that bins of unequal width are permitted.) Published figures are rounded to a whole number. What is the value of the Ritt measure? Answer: 18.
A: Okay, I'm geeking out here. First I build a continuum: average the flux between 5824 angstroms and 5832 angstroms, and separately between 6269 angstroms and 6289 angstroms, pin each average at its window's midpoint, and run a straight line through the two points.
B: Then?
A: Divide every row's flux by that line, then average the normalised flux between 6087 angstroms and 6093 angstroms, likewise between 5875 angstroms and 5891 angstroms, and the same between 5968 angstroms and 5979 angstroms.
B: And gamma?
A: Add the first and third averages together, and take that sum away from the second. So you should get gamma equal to -1.01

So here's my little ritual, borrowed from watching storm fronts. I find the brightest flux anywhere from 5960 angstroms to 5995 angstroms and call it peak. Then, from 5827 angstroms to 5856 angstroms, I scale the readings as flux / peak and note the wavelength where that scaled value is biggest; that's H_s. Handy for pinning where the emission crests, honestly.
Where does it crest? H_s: 5833.31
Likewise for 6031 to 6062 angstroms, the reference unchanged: 6032.75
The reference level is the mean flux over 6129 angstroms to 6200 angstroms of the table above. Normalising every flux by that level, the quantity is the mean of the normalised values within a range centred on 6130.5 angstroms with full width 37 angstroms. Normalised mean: 1.01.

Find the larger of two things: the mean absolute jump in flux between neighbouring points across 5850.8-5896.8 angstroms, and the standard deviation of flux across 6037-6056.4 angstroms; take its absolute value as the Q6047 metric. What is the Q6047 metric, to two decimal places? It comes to 0.72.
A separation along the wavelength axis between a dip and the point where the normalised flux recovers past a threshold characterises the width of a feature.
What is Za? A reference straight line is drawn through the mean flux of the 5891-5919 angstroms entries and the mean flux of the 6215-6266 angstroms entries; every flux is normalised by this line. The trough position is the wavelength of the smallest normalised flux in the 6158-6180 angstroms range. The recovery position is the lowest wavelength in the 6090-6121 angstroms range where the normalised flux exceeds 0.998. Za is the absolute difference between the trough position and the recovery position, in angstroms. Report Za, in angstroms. 76.2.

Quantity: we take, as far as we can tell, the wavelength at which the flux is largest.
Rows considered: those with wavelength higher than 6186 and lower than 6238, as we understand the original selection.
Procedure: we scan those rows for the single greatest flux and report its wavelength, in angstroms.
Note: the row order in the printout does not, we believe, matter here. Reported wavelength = 6233.26 angstroms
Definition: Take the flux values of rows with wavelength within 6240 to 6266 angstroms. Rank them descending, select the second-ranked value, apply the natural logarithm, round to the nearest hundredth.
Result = 3.19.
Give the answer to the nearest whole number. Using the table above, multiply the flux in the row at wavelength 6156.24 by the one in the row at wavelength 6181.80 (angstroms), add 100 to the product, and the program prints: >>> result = 681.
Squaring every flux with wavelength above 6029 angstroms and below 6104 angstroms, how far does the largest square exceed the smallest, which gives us 69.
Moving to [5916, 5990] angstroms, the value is 82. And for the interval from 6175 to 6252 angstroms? 62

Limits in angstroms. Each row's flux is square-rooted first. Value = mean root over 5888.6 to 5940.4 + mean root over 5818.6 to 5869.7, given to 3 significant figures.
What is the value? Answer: 10.1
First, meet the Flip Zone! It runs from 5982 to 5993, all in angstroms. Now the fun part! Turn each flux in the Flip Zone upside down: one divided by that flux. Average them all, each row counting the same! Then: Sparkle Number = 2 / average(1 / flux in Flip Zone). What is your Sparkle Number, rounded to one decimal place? 50.3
